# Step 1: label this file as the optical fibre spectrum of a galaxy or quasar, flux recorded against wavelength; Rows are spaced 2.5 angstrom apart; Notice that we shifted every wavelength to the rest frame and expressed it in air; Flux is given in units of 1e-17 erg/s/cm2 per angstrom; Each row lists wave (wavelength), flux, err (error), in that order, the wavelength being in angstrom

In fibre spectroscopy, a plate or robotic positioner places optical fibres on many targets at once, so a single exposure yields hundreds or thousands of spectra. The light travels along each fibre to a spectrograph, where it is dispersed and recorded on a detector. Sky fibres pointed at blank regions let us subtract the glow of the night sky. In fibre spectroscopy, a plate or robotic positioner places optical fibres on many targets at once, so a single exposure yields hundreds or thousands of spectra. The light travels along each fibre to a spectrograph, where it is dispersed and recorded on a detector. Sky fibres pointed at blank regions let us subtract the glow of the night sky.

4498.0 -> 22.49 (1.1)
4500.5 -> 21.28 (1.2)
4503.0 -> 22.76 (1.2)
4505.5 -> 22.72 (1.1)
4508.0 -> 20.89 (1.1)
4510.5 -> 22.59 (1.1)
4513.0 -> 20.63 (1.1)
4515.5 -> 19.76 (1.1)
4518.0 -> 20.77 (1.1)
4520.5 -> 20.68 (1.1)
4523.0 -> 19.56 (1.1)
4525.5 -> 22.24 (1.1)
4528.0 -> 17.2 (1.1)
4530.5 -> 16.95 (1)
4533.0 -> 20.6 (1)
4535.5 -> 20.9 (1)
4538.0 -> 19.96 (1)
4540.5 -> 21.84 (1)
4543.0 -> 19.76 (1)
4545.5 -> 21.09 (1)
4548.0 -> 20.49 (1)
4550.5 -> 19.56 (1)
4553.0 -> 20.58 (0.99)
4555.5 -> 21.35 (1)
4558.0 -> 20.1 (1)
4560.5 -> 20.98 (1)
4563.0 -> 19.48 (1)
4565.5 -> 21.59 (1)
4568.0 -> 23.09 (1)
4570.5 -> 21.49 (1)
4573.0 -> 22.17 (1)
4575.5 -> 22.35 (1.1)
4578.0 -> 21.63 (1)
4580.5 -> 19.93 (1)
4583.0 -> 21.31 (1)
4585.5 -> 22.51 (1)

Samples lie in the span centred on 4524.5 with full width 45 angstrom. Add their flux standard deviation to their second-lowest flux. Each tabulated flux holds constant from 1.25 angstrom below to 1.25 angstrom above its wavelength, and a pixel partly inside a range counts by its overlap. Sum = 18.8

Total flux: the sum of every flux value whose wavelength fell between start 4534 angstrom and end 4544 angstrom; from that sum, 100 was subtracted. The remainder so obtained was -18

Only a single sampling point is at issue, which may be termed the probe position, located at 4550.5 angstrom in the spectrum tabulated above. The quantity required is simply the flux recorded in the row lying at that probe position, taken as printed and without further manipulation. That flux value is 19.56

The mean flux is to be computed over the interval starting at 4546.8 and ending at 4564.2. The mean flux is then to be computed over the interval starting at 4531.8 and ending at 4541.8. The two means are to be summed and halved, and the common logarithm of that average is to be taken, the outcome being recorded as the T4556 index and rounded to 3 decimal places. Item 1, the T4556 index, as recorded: 1.314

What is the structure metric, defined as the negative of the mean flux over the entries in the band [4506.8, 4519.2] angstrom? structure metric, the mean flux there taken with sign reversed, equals -20.9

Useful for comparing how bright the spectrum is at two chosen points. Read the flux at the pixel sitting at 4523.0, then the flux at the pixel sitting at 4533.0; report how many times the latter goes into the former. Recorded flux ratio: 0.95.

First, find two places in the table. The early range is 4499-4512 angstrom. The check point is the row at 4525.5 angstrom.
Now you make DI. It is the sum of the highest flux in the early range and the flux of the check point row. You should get 45.0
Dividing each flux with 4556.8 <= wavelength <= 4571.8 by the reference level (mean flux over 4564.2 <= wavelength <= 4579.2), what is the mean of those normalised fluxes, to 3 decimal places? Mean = 0.958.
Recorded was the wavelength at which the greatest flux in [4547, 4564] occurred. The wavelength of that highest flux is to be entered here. 4555.5 angstrom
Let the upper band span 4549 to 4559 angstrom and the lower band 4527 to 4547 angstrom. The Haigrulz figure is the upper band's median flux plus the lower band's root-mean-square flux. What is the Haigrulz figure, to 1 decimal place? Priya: 40.2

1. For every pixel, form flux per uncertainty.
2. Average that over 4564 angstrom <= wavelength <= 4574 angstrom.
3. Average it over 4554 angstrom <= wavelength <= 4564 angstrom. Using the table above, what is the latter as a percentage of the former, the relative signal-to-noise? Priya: 93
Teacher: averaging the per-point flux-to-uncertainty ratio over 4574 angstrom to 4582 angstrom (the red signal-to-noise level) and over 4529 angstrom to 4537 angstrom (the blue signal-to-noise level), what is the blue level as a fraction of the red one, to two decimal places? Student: 0.94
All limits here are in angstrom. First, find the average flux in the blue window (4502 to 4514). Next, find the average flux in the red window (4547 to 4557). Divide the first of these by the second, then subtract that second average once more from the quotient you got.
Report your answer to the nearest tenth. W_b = -19.4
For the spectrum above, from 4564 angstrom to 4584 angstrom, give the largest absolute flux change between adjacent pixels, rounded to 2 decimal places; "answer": 1.70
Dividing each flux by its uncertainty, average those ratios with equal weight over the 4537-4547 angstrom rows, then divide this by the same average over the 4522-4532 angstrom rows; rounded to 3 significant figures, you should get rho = 1.17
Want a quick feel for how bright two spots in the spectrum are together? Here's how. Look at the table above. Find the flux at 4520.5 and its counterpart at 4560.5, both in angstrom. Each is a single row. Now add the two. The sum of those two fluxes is 41.7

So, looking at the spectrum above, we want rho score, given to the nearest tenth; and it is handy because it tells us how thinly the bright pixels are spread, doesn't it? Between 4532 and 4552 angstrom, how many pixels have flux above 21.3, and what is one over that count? 1.0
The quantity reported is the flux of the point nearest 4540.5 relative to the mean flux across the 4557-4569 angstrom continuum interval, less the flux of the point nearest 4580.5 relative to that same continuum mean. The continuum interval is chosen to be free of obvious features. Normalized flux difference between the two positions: 0.09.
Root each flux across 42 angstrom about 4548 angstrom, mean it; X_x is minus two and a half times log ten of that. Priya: -1.63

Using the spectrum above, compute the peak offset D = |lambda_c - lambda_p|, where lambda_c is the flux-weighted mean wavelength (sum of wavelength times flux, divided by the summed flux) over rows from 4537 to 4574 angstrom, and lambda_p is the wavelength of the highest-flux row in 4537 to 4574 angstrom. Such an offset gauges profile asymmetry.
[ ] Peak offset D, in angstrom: 12.3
